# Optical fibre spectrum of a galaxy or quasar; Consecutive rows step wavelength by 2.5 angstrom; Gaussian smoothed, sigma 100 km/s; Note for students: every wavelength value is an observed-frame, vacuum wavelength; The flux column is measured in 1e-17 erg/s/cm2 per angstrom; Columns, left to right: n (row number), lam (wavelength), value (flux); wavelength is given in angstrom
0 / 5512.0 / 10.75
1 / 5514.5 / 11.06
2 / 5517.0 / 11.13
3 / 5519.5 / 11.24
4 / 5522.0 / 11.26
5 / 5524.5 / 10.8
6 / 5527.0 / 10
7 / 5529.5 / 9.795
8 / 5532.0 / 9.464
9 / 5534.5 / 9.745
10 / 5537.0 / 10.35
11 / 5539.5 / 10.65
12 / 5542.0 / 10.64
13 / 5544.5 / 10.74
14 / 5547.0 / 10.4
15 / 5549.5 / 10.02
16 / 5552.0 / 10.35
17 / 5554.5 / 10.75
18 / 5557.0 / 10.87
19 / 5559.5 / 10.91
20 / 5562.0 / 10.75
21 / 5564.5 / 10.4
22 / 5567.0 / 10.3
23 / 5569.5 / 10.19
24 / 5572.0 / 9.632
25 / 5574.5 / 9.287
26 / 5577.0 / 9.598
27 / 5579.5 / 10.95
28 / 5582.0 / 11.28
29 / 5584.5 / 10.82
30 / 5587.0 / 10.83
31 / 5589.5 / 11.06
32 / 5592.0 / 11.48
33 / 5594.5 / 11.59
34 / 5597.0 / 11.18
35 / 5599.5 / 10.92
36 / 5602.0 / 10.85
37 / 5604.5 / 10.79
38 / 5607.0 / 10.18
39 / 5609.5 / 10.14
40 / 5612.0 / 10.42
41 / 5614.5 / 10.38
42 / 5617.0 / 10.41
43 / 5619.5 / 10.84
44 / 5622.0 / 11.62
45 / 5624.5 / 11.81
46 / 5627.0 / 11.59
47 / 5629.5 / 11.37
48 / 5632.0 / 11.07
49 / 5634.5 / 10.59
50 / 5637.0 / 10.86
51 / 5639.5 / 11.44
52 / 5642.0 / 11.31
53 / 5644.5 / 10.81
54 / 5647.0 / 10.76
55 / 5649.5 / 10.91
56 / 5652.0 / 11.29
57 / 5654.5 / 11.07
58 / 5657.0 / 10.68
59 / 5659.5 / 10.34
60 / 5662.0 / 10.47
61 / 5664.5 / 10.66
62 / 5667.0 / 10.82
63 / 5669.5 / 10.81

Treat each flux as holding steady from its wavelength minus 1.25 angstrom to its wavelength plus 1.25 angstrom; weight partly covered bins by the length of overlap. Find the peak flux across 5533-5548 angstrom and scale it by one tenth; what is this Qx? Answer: 1.07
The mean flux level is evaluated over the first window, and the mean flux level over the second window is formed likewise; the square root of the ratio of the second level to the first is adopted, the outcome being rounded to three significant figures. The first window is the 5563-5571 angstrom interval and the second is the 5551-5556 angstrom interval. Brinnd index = 1.01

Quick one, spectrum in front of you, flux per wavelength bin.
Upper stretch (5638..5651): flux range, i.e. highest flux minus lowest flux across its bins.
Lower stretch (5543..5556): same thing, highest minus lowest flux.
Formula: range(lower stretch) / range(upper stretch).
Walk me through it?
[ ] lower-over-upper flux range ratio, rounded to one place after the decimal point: 1.1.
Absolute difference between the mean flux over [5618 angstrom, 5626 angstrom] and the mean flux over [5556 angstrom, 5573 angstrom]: 1.0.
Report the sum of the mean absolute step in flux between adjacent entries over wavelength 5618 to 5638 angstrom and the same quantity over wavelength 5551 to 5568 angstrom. 0.55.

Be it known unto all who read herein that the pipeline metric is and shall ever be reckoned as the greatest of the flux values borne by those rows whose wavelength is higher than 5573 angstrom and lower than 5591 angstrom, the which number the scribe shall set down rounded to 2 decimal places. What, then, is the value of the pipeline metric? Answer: 11.28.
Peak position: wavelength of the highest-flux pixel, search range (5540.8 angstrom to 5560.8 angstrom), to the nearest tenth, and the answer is 5559.5 angstrom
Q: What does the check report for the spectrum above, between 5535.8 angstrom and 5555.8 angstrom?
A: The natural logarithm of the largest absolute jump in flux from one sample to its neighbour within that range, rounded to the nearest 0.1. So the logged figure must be -0.9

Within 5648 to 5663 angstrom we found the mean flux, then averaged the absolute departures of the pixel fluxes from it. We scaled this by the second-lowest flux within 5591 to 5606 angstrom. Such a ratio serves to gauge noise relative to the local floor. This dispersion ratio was 0.027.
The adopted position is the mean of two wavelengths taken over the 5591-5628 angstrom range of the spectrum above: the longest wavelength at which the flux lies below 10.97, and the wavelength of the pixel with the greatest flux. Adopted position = 5622.0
